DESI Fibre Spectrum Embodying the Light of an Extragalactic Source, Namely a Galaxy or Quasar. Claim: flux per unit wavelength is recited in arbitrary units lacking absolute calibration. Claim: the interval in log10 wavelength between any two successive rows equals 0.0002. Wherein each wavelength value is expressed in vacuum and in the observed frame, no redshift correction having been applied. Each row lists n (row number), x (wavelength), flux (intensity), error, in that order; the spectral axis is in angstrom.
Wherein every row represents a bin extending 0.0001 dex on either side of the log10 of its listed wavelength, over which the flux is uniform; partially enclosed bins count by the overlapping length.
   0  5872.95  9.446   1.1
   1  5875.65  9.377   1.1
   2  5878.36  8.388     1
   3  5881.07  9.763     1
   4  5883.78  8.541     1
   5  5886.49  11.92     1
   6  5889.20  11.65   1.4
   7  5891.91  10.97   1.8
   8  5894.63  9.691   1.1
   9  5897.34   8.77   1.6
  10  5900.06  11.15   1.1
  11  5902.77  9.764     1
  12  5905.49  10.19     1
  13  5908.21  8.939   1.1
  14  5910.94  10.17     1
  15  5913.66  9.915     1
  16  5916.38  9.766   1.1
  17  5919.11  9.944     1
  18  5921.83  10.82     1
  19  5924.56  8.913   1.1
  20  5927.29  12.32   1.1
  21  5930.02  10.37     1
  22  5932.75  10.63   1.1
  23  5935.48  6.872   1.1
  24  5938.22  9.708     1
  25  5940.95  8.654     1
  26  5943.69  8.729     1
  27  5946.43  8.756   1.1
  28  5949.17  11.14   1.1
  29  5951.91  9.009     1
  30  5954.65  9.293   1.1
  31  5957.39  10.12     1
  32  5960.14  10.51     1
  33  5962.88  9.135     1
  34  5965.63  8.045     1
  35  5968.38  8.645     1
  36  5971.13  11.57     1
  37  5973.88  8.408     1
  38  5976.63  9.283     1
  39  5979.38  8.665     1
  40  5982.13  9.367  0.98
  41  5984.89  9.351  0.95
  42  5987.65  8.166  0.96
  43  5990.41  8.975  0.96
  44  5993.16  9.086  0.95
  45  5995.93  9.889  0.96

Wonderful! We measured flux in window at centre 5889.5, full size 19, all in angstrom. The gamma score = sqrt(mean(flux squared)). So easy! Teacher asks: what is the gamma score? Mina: 10.3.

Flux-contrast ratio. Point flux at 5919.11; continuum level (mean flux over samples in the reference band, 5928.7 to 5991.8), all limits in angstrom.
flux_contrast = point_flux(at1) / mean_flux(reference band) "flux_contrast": 1.07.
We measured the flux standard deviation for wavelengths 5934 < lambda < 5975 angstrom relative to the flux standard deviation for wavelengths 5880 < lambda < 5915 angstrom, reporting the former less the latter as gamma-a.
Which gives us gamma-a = 0.15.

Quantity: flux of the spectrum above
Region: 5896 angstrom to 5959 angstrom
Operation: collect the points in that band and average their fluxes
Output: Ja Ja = 9.7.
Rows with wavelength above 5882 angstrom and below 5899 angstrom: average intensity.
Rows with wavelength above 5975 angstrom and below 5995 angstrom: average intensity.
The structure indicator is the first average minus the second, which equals 1.3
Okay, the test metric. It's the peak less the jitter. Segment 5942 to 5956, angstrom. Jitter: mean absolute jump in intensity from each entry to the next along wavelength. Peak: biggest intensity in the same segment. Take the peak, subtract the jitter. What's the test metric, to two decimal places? 9.93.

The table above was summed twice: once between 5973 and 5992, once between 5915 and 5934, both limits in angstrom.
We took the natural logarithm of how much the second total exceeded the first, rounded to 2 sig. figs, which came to 2.4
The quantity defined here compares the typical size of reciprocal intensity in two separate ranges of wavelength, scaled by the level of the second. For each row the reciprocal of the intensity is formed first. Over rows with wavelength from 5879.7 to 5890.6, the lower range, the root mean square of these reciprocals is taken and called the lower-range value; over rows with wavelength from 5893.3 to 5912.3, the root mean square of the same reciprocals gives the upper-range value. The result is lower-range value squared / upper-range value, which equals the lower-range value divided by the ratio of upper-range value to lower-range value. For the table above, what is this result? 0.094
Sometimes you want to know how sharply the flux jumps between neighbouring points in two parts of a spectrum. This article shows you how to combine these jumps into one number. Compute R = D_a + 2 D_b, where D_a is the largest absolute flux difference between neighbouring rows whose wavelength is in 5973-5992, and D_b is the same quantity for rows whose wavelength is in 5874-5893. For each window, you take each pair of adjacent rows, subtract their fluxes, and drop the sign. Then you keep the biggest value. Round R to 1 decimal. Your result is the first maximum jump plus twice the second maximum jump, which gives 7.9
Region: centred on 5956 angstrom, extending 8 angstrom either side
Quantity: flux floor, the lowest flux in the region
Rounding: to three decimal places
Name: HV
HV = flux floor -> 9.009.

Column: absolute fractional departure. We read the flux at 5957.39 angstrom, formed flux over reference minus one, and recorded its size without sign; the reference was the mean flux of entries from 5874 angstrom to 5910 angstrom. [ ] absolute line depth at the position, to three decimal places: 0.019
